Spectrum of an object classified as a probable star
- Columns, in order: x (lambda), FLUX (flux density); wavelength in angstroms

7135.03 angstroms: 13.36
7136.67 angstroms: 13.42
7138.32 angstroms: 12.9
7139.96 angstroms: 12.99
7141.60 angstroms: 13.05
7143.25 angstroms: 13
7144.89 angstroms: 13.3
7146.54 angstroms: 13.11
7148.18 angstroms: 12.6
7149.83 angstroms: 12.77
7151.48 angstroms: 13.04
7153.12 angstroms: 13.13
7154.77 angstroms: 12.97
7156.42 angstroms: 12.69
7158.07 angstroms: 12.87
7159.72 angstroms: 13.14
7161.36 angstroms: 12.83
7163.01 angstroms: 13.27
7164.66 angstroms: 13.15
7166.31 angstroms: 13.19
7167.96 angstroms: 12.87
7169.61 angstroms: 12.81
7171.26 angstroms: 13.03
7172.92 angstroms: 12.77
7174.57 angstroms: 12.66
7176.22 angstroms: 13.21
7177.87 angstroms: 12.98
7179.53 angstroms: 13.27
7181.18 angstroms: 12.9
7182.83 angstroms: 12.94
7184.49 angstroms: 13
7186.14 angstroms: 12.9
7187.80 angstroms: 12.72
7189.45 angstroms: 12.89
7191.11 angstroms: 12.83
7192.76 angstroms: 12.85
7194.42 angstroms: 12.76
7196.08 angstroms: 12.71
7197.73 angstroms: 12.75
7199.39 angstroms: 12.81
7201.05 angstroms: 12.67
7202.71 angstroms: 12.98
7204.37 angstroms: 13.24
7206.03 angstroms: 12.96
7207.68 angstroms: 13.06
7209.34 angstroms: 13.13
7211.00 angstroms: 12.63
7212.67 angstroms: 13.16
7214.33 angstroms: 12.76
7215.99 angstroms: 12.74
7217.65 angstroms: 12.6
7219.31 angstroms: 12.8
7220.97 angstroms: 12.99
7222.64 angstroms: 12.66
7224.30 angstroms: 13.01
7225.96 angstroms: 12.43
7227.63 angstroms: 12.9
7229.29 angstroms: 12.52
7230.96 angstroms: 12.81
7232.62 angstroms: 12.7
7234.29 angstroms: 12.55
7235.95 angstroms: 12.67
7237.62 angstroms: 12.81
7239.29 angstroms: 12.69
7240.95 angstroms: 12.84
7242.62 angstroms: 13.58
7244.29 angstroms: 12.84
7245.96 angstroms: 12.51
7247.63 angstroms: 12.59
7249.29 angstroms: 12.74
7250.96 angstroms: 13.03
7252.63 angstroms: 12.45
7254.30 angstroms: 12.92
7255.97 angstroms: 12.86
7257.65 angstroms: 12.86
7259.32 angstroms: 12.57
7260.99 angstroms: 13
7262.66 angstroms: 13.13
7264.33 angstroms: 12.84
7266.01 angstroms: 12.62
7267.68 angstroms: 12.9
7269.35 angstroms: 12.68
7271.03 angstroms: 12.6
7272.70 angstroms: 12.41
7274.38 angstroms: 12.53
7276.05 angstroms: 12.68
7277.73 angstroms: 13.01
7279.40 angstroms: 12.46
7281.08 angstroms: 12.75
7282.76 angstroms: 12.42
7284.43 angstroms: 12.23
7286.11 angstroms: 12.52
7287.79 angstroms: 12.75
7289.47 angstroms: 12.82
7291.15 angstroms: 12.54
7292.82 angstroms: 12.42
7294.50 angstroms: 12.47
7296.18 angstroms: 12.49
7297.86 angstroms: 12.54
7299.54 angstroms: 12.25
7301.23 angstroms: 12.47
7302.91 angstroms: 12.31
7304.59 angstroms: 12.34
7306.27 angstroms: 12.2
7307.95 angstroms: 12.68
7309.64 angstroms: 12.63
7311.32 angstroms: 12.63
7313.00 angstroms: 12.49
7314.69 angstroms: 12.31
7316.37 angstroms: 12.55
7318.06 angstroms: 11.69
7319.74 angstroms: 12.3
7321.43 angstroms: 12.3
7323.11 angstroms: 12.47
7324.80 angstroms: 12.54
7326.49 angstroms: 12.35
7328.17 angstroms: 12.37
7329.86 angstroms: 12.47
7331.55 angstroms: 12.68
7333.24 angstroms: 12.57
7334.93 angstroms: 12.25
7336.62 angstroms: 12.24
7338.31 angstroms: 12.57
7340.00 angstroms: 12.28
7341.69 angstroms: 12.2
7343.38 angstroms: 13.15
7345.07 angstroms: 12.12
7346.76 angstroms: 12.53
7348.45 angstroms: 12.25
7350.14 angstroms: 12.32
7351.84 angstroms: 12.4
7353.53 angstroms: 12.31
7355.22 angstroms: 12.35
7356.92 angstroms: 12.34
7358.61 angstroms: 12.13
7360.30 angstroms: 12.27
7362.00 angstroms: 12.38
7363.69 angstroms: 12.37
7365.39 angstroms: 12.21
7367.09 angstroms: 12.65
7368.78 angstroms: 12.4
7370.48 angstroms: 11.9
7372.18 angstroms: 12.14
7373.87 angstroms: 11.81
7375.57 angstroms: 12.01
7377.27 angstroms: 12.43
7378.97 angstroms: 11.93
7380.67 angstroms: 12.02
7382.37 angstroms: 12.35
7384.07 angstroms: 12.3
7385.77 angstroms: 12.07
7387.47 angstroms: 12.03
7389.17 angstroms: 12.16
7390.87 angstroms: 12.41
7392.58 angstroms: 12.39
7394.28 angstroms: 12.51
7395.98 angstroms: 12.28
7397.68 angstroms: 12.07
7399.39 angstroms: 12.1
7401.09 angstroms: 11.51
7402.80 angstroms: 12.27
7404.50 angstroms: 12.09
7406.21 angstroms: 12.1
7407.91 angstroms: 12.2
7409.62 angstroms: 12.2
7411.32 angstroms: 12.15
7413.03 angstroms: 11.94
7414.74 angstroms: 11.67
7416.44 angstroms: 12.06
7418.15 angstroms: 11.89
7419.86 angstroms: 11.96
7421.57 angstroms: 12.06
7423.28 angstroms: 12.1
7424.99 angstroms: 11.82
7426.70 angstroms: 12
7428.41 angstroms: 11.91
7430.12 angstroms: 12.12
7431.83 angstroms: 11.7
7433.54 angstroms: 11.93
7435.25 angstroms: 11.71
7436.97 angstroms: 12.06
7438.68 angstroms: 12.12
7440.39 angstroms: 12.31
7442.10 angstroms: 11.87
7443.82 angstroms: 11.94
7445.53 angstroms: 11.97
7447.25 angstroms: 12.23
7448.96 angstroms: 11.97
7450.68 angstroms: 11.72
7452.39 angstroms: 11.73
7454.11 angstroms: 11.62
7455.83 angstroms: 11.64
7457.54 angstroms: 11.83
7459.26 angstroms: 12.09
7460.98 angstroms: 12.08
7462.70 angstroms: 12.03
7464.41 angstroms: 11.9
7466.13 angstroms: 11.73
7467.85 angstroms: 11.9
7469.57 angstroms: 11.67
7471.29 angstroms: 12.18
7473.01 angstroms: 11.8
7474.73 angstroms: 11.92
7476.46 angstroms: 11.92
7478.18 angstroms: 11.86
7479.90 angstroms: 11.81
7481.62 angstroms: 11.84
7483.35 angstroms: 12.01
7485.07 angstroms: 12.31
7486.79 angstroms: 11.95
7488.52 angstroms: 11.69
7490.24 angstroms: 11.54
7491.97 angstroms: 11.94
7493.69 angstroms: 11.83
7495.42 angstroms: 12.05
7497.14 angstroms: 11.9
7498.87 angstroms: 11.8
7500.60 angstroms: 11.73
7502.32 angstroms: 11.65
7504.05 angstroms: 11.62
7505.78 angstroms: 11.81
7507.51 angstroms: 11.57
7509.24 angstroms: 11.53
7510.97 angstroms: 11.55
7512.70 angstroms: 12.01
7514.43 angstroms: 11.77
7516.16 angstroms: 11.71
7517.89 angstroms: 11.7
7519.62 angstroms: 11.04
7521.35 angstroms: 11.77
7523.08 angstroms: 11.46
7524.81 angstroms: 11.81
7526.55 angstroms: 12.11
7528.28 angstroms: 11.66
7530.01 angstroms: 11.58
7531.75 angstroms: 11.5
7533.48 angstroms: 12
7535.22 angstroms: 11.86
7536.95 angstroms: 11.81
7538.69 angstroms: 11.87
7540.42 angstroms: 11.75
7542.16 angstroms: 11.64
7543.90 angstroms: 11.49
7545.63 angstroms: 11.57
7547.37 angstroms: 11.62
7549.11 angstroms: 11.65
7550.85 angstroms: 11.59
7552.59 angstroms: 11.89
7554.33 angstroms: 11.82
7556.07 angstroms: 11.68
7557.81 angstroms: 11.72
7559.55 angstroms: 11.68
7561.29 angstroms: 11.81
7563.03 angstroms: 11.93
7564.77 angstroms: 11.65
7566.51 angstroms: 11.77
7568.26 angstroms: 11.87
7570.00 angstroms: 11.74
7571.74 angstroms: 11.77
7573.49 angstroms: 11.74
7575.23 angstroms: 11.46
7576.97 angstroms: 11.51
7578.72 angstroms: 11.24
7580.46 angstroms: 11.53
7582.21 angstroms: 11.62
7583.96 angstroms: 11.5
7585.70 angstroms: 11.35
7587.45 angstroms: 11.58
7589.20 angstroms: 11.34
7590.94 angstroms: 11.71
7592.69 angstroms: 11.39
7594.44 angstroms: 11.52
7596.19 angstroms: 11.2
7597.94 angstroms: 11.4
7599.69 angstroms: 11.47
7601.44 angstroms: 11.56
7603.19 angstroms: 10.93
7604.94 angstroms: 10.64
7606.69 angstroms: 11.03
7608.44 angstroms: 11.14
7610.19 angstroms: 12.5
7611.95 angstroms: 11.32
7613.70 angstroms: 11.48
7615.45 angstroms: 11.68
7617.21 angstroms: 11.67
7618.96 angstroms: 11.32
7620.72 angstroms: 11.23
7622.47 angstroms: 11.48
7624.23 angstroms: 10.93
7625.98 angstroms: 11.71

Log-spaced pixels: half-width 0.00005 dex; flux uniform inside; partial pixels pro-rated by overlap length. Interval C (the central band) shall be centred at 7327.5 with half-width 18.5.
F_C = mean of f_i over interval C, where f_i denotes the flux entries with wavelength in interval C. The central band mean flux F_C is 12.42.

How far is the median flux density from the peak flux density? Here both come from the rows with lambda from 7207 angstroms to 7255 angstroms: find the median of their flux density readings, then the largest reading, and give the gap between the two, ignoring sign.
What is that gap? 0.8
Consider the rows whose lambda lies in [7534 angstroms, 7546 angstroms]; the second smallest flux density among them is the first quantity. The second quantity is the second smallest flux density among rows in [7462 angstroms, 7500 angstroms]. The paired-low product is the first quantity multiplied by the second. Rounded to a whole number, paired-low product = 135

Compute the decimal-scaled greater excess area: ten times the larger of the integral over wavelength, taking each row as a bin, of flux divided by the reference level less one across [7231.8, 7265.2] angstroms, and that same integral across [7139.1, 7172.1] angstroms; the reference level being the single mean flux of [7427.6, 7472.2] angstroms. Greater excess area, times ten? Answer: 29.5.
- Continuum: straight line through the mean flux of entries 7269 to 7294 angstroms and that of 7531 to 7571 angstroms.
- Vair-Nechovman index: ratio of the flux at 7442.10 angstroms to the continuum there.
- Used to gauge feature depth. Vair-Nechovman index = 0.98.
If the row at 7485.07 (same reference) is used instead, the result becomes 1.03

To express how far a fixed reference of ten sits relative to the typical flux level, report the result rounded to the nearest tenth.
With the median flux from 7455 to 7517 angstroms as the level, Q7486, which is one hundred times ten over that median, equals 84.5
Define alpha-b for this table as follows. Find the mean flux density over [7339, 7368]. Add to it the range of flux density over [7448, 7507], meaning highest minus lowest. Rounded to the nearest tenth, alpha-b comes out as 13.1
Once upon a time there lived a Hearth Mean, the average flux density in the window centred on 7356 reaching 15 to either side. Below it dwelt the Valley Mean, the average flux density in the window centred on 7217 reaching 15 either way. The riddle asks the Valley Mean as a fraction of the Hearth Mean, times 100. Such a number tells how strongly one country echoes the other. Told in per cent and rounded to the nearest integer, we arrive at 104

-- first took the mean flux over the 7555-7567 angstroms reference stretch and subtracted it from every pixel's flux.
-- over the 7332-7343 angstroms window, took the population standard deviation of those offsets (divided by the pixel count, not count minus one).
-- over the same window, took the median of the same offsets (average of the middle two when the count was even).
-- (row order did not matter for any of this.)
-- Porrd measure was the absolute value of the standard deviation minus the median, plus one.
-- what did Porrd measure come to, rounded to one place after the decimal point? 1.4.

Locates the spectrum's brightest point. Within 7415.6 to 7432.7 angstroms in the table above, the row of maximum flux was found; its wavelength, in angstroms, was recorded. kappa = 7430.12 angstroms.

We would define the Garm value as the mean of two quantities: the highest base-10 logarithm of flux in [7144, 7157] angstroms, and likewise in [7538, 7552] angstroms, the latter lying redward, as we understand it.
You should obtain 1.10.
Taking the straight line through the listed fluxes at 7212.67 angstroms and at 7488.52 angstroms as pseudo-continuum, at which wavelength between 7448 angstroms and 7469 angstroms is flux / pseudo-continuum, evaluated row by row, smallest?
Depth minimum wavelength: 7454.11 angstroms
